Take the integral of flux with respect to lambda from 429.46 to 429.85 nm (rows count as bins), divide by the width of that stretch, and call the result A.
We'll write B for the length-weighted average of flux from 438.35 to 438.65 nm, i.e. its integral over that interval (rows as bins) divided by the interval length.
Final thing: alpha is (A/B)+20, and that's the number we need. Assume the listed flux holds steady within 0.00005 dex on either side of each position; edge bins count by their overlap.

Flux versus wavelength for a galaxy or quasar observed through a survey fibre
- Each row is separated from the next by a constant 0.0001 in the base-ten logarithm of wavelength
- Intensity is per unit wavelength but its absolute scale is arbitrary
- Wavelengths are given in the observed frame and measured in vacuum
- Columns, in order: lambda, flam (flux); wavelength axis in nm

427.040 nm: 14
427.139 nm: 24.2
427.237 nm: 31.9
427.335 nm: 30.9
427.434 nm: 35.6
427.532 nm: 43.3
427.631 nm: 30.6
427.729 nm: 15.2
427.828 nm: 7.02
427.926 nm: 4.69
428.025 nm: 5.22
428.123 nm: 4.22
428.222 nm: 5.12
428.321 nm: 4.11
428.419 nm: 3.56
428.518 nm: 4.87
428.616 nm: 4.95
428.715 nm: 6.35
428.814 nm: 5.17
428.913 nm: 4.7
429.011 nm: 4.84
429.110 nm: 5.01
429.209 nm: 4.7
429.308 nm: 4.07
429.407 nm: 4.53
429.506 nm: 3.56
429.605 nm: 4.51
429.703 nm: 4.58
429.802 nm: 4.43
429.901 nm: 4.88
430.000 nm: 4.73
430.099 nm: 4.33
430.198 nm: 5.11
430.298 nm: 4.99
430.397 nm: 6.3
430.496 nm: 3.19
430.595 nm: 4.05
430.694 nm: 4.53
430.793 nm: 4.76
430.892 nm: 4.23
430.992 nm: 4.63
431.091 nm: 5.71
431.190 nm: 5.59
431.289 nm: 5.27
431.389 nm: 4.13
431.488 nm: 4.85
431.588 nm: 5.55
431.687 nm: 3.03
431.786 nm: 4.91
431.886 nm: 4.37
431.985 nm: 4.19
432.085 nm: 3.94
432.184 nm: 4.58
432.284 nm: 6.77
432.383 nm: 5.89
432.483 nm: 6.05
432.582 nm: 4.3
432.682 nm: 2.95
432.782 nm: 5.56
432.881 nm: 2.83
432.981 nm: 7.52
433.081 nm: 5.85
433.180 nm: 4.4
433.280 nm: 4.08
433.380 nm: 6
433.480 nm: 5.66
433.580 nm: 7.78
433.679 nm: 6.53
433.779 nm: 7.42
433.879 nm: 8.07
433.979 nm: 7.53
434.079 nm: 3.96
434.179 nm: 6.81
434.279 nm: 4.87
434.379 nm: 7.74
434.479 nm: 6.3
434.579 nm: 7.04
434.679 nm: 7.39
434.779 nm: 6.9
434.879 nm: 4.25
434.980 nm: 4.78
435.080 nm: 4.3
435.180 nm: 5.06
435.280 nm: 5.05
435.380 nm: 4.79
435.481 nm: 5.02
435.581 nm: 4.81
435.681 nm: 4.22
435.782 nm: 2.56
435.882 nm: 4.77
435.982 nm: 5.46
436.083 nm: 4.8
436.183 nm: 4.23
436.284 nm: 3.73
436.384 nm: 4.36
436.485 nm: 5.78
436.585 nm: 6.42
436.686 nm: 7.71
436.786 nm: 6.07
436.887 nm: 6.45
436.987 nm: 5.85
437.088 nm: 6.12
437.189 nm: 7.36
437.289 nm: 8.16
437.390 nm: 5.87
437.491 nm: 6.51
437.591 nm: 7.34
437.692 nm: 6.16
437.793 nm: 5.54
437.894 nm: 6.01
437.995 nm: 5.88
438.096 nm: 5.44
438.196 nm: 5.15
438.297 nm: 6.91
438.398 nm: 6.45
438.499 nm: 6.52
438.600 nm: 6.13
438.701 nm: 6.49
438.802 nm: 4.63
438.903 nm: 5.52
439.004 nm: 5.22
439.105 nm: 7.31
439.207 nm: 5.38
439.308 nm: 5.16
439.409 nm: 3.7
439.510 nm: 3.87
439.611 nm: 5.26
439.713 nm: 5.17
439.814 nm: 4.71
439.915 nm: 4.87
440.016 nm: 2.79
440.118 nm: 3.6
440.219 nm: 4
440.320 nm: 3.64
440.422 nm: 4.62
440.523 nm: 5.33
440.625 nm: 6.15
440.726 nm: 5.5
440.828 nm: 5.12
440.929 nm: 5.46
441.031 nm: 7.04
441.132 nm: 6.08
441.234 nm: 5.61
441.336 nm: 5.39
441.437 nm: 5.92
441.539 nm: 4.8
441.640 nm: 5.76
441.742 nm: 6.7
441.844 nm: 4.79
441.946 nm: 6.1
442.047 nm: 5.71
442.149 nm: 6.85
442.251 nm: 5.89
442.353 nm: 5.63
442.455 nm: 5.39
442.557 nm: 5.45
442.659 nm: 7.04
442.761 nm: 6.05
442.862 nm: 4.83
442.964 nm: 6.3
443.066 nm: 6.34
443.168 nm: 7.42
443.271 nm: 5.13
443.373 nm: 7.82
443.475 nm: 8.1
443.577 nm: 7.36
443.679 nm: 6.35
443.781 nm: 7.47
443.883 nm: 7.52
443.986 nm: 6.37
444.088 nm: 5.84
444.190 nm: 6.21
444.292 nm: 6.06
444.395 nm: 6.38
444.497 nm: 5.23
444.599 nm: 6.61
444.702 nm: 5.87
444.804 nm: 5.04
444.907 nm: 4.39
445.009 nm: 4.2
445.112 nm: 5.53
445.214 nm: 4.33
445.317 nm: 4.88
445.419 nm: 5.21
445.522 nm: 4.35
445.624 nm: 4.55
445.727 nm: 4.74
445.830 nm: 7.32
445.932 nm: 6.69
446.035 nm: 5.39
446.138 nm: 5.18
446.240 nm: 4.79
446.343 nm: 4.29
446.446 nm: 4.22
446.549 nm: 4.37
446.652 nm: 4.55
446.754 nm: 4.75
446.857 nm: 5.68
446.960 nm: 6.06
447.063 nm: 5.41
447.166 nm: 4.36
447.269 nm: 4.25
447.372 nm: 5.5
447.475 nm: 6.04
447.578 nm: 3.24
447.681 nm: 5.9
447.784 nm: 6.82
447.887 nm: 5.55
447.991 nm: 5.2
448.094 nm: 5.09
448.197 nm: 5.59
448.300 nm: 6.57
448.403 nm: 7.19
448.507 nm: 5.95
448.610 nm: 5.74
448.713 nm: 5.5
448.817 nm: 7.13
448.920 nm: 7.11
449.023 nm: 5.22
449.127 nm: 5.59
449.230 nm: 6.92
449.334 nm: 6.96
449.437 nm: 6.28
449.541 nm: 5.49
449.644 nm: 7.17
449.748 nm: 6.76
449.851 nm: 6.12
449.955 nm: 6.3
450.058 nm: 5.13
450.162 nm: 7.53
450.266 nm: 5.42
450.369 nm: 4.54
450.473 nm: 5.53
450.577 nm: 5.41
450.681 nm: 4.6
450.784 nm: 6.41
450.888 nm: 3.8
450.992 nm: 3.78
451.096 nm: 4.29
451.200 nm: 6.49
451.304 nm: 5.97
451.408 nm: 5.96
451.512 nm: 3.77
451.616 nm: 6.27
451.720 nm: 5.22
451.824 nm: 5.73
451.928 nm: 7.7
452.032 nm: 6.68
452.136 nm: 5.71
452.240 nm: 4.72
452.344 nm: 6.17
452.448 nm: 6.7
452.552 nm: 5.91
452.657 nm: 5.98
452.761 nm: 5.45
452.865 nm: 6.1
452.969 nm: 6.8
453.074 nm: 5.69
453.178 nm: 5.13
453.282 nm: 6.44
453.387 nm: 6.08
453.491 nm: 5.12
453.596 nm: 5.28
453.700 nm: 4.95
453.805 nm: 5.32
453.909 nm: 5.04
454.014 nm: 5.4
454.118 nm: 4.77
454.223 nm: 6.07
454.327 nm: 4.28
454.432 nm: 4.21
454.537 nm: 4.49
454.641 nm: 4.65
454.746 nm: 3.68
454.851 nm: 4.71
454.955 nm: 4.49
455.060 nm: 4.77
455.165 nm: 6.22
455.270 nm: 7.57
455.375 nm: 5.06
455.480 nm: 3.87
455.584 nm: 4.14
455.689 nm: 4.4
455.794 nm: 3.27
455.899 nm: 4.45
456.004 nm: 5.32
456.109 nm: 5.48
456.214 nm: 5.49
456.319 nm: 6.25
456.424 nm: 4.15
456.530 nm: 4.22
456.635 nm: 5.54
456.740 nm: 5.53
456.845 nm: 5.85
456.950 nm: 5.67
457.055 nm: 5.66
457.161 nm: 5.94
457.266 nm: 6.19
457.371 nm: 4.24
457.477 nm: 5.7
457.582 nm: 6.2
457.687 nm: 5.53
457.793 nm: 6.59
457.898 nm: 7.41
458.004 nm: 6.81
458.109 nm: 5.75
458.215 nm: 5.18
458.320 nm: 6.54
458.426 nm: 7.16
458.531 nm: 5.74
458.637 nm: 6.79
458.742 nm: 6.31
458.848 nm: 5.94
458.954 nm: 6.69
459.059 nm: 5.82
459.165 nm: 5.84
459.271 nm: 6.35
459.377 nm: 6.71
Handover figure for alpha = 20.7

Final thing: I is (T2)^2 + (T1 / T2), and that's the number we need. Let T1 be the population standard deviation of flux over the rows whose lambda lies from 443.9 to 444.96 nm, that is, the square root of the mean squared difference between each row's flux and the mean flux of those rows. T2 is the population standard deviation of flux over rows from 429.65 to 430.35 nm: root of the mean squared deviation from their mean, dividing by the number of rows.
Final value 2.6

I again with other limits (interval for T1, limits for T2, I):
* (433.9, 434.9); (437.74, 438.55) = 2.7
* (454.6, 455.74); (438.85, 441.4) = 2.1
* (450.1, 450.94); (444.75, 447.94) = 2.0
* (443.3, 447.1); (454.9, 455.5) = 2.4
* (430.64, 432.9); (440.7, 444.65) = 1.9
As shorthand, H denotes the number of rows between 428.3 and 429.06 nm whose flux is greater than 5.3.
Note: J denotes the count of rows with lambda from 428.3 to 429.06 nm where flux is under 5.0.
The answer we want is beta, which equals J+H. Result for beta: 7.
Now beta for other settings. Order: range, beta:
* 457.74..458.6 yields 7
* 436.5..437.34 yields 8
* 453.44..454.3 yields 5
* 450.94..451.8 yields 7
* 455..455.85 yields 7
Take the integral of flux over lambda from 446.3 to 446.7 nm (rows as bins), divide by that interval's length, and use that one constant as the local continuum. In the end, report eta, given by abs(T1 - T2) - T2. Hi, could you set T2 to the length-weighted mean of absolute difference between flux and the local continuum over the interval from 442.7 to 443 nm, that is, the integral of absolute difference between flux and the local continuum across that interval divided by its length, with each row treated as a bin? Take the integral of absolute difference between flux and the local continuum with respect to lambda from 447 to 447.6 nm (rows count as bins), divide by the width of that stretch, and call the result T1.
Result -0.9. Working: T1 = 0.9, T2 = 1.4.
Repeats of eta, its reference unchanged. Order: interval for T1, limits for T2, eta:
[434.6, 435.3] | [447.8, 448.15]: -1.0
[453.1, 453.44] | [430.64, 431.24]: 0.3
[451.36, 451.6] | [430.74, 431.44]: -0.1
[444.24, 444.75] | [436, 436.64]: 0.0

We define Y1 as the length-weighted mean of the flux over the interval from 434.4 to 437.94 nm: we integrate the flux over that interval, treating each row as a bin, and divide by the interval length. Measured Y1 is 5.7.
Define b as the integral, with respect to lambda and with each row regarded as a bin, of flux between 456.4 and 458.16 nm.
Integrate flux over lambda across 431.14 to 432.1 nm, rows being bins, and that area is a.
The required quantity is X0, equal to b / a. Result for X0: 2.3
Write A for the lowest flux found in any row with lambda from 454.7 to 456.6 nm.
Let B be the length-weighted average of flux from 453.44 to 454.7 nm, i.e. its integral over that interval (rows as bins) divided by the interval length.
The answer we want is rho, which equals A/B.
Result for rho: 0.66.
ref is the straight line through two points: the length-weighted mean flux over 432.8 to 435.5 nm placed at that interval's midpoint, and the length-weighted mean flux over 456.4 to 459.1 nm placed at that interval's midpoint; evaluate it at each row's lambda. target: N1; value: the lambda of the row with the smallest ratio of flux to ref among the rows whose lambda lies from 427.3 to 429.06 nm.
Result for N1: 428.419 nm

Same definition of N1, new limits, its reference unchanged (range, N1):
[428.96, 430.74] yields 430.496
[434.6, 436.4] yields 435.782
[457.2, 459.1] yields 457.371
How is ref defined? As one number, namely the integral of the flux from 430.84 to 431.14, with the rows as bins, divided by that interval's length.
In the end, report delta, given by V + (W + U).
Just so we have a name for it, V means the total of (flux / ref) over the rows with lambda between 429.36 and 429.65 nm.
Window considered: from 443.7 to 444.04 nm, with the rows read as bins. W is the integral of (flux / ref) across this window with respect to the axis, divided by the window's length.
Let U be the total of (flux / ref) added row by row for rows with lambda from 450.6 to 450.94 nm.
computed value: 7.1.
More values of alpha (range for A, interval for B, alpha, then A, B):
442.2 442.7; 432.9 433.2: 21.0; 5.85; 5.8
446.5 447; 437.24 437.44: 20.7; 5.07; 7.0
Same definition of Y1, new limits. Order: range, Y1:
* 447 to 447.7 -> 4.9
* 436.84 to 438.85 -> 6.3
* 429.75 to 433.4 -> 4.8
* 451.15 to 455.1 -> 5.5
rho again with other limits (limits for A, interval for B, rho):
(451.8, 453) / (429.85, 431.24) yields 0.99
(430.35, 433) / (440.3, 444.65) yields 0.47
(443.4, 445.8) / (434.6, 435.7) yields 0.80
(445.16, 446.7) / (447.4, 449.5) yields 0.71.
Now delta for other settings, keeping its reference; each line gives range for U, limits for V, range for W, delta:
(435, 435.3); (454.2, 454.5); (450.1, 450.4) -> 7.2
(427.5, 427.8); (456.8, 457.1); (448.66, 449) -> 23.3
